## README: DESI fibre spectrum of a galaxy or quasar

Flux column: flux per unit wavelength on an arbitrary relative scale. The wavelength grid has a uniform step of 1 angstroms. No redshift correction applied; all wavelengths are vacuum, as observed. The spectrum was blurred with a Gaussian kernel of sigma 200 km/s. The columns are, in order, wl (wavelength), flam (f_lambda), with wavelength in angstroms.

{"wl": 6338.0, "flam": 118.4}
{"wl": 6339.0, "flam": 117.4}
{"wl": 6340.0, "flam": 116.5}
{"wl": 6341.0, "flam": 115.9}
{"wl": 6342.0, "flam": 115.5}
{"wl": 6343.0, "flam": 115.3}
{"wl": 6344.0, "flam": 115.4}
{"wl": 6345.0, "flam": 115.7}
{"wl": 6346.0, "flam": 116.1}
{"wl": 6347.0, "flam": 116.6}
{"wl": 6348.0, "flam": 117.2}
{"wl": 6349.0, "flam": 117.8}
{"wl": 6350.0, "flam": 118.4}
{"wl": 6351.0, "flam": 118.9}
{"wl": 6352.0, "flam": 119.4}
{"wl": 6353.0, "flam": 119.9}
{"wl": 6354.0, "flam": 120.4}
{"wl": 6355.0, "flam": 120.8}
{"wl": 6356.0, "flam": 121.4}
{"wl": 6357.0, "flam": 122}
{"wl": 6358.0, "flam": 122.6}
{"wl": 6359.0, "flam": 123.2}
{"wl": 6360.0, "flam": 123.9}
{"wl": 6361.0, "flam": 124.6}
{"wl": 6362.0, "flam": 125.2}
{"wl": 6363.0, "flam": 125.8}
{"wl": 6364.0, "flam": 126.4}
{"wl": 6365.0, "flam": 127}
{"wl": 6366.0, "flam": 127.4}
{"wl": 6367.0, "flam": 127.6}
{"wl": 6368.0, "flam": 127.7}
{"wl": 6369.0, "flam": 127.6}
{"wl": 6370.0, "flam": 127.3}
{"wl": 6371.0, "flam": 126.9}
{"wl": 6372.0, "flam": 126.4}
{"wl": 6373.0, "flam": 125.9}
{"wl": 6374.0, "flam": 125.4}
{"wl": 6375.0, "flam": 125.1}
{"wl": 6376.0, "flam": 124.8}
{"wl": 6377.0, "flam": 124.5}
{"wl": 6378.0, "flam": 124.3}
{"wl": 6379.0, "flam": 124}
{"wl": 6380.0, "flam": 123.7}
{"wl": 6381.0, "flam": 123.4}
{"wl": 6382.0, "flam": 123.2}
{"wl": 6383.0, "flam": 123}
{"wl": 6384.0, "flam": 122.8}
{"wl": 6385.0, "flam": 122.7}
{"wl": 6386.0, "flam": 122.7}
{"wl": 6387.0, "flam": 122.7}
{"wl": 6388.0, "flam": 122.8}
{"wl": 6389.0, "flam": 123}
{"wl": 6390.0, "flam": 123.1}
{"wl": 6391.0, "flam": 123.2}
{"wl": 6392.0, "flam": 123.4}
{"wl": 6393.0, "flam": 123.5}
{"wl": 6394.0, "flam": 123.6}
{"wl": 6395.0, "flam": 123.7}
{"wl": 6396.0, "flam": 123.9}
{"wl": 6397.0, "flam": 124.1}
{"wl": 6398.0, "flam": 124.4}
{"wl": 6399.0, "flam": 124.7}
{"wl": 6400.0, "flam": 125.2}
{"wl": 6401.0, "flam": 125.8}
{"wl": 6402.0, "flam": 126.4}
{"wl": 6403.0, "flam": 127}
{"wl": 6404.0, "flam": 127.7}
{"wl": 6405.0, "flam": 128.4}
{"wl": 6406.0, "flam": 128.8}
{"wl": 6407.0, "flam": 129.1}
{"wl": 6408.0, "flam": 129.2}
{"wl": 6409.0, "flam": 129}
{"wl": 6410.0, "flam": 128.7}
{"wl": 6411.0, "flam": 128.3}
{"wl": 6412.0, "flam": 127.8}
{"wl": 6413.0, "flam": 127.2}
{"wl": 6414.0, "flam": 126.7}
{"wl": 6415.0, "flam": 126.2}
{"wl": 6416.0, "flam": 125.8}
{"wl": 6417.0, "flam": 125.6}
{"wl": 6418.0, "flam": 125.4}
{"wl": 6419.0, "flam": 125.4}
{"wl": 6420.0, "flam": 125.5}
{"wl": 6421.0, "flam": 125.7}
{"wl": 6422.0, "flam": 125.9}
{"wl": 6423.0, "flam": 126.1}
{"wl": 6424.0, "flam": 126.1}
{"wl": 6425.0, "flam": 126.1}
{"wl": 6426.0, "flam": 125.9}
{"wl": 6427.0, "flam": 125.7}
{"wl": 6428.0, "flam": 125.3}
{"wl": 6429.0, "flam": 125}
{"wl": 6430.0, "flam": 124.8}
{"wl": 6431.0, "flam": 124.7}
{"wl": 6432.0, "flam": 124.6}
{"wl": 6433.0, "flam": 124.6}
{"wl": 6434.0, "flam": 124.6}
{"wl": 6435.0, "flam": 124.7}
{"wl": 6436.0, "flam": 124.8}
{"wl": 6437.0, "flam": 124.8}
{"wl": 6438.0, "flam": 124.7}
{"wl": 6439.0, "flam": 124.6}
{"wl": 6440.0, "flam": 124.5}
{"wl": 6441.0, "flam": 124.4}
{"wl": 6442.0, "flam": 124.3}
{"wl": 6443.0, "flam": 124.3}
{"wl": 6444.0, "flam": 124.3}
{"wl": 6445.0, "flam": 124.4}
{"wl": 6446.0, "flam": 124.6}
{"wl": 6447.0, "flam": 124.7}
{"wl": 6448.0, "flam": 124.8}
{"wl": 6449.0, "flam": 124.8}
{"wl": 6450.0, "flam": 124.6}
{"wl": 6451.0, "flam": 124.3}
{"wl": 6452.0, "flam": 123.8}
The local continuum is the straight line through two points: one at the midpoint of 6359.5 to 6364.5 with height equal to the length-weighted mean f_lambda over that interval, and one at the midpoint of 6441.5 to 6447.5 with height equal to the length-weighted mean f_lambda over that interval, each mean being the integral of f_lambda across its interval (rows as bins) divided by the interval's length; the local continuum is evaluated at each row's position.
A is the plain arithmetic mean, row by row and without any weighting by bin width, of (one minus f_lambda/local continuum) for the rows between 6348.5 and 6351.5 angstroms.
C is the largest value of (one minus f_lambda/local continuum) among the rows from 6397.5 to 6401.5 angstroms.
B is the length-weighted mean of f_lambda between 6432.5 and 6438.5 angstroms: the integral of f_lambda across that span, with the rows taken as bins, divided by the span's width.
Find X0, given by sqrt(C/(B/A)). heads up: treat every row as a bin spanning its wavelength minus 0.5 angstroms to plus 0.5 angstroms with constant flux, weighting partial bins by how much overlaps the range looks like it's 0.0013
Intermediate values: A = 0.06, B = 125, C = 0.00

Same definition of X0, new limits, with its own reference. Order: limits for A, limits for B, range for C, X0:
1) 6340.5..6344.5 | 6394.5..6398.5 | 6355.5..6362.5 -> 0.0044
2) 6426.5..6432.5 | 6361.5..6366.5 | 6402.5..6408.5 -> 0.0007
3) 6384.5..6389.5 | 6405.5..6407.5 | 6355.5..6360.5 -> 0.0020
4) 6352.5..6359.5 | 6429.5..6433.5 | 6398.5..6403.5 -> 0.0005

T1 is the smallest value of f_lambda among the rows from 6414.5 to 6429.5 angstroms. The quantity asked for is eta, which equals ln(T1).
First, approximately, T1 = 125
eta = 4.828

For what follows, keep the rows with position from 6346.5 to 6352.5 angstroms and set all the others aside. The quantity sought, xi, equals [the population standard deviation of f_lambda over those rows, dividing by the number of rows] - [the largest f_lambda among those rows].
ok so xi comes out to -118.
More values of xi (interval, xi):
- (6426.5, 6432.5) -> -125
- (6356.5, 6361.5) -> -124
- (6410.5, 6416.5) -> -127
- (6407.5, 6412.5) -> -129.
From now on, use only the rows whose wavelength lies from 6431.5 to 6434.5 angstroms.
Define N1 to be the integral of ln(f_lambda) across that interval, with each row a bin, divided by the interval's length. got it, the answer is 4.83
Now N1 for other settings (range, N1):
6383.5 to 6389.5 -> 4.81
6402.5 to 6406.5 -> 4.85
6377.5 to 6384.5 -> 4.82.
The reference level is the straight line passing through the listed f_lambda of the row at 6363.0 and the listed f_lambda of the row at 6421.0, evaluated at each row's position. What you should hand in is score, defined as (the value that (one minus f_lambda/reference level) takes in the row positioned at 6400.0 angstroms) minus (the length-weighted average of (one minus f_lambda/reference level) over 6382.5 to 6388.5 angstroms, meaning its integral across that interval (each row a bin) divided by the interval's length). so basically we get -0.019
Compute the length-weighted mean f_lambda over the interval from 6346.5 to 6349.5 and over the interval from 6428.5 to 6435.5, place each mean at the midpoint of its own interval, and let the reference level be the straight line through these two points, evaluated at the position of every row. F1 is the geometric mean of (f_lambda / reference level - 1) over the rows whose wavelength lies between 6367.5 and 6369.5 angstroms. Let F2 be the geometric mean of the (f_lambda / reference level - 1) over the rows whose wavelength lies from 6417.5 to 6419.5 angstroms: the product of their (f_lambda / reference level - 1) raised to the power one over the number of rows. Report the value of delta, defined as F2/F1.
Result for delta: 0.2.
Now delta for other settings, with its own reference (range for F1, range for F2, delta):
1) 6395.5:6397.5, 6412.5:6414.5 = 1.6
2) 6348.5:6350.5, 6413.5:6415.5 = 4.3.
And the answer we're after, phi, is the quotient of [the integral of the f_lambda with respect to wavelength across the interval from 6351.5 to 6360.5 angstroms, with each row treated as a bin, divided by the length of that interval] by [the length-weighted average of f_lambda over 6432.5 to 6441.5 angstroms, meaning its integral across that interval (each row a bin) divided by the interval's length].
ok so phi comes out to 0.97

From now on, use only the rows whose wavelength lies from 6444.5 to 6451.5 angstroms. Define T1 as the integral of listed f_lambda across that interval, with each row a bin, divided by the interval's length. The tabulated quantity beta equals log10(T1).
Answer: 2.10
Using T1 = 125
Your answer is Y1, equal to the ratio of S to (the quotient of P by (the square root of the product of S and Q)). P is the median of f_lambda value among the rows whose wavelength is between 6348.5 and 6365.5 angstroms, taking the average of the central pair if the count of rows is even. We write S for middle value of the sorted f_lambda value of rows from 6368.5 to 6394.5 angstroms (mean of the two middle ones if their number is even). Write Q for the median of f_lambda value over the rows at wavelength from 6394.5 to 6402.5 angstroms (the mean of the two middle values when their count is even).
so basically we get 126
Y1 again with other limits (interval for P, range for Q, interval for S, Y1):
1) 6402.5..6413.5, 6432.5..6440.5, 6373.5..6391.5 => 119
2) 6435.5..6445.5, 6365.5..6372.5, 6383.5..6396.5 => 124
